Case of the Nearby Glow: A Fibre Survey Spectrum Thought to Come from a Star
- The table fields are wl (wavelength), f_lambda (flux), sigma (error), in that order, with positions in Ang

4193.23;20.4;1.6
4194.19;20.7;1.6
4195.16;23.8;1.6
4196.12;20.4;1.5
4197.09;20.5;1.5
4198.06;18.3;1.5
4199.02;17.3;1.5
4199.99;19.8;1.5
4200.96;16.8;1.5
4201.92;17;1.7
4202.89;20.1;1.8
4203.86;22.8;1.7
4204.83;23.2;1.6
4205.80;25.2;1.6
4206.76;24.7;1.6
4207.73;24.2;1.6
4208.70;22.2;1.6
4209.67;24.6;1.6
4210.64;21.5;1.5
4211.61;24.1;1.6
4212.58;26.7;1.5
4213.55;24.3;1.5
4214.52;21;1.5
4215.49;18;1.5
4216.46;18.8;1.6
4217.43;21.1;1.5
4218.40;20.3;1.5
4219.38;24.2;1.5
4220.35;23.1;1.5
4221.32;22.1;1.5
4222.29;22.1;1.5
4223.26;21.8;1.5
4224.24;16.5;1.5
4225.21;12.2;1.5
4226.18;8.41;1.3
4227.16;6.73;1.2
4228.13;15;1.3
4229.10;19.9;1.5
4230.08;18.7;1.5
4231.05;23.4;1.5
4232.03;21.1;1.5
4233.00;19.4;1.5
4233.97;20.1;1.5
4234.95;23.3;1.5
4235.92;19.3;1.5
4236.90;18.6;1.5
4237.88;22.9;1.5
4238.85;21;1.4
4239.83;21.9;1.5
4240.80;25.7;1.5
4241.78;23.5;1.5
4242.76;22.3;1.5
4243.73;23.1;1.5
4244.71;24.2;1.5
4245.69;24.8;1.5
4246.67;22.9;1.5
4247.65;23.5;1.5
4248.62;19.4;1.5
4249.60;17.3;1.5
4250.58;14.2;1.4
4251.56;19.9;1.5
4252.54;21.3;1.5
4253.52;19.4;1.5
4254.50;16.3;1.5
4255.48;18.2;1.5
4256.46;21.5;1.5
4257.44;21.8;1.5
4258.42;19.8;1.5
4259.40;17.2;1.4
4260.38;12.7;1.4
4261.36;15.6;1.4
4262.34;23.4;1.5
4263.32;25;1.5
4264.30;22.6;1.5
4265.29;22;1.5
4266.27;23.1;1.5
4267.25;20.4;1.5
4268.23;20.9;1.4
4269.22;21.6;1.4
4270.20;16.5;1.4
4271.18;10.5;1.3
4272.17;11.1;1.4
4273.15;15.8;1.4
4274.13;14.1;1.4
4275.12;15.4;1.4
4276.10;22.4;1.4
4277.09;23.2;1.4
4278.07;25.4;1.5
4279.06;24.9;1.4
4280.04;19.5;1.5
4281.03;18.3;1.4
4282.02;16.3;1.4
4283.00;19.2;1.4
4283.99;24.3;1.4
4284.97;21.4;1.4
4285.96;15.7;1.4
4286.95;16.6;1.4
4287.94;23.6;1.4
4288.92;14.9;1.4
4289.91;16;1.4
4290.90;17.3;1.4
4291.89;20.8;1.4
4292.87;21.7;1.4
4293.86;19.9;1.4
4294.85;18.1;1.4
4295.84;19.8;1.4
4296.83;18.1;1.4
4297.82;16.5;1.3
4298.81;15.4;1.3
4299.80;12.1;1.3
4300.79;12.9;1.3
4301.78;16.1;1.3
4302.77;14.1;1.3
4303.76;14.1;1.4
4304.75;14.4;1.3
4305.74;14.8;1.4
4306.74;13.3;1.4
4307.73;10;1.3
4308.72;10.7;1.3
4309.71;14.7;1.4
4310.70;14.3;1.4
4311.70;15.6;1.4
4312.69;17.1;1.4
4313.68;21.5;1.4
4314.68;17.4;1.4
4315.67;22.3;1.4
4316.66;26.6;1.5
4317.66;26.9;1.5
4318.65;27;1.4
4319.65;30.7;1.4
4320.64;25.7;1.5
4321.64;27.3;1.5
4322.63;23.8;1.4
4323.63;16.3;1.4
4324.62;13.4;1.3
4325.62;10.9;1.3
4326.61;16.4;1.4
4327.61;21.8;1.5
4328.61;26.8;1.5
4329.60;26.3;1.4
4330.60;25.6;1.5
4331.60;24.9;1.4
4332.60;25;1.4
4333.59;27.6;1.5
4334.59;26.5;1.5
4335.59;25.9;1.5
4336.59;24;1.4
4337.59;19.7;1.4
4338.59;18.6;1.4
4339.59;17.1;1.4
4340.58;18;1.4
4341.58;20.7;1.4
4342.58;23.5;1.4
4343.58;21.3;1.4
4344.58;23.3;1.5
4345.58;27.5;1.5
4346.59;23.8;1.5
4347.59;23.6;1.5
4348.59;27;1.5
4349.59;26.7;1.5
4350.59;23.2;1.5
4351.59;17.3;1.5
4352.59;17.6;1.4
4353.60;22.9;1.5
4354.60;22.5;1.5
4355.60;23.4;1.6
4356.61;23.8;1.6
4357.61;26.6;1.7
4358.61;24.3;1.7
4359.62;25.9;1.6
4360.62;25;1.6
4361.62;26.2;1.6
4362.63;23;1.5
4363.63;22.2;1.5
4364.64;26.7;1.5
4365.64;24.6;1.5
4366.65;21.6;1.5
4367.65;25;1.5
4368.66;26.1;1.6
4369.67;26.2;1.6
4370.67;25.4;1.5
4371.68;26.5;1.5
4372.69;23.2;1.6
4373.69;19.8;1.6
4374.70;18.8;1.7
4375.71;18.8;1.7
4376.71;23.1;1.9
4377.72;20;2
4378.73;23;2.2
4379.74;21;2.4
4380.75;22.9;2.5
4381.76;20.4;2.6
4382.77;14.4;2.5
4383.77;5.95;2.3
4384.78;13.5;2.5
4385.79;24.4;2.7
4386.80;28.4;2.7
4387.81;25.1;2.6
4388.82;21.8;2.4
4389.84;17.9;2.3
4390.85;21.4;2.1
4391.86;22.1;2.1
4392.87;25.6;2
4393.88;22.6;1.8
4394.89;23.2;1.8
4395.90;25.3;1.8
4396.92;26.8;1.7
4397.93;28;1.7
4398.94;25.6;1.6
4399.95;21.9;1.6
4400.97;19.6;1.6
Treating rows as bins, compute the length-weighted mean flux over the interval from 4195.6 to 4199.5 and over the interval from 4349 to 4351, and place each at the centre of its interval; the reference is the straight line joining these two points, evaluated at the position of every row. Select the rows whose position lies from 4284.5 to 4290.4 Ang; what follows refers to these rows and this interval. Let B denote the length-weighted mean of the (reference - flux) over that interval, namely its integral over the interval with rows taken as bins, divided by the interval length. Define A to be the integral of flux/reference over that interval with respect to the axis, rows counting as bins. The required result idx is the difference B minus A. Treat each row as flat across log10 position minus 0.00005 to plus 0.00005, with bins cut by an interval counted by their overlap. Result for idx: 0.0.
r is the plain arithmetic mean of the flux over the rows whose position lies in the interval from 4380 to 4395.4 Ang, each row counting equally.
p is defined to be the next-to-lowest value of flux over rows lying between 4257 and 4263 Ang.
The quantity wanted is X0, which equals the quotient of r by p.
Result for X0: 1.3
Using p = 15.6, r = 20.6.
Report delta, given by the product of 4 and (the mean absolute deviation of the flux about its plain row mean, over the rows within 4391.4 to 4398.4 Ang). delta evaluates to 7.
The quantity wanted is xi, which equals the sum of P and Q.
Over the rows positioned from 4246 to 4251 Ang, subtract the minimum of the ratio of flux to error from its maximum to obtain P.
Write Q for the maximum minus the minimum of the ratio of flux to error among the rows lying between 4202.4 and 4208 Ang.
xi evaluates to 10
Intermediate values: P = 6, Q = 4.6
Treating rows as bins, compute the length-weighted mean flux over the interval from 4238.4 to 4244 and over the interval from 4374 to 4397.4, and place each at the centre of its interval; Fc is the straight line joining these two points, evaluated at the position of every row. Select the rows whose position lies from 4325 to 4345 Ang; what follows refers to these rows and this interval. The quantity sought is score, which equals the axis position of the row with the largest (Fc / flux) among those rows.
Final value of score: 4325.62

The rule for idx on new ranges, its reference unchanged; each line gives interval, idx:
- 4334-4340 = -2.9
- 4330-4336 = -7.8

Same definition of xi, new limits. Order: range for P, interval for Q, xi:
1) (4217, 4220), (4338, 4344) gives 7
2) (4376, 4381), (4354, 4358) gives 4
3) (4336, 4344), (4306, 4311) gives 8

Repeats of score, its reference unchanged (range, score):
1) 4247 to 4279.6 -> 4271.18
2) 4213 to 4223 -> 4215.49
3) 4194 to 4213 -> 4200.96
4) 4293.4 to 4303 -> 4299.80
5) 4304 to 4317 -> 4307.73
